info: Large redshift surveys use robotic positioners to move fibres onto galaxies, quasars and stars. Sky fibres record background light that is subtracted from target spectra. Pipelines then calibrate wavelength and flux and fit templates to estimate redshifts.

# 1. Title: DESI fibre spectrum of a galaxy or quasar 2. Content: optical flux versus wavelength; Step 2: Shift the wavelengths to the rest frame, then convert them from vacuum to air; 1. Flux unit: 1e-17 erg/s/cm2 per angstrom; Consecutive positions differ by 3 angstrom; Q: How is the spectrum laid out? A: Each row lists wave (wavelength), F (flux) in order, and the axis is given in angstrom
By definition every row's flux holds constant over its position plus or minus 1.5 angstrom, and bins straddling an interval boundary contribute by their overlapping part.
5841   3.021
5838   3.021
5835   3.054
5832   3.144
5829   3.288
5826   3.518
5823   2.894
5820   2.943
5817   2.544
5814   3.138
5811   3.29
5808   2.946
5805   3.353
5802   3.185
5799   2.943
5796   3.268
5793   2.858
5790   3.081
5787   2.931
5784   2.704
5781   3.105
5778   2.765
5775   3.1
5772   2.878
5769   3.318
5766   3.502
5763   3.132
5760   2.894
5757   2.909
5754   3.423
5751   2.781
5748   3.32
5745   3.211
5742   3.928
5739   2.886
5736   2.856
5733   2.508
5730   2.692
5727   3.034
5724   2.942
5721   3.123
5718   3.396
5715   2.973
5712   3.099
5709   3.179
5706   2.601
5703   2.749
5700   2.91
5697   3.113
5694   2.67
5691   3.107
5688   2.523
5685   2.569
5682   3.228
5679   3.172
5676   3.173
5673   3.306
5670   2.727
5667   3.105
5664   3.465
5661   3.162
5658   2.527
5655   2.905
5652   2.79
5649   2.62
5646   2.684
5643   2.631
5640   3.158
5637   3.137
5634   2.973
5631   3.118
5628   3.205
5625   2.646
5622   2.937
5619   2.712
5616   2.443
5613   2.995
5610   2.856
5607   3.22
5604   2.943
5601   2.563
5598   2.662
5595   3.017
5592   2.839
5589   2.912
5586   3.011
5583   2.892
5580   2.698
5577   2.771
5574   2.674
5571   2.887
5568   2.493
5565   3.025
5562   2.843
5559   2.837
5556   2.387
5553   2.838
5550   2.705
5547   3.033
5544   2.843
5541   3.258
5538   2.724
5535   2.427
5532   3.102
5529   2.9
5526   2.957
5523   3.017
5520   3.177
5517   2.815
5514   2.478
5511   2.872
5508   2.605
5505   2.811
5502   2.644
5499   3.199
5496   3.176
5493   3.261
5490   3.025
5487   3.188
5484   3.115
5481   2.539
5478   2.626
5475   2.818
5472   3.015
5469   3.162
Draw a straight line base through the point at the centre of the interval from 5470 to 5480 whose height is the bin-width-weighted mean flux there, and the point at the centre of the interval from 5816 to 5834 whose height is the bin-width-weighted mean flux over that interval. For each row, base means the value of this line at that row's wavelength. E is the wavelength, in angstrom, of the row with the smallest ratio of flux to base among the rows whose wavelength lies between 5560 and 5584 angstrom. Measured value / 5568 angstrom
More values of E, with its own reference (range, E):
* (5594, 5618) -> 5616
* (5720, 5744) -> 5733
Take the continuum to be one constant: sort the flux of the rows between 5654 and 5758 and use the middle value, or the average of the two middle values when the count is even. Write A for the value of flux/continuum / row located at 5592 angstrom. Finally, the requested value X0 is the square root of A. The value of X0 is 0.97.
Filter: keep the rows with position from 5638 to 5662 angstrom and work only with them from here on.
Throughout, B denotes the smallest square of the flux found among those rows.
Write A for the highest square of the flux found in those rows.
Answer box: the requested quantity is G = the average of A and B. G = 8.2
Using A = 10.0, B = 6.4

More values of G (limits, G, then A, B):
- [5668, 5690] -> 8.6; 10.9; 6.4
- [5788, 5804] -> 9.4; 10.7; 8.2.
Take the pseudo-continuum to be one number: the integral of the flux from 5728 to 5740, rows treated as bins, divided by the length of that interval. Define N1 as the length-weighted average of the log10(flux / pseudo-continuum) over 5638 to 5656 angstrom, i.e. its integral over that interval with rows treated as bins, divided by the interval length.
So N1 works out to 0.009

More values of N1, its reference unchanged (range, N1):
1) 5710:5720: 0.060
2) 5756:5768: 0.056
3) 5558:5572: 0.010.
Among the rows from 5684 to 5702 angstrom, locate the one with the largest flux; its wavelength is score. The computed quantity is 5697 angstrom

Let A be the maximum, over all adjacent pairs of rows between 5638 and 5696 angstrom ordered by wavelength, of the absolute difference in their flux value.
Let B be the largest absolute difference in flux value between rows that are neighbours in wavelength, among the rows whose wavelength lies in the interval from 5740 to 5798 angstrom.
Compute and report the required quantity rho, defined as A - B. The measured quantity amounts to -0.06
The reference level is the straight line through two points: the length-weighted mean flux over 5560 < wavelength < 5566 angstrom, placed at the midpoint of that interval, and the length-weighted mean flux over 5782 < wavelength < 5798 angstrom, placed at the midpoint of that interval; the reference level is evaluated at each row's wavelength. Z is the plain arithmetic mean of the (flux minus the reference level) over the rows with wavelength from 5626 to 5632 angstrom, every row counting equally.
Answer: 0.23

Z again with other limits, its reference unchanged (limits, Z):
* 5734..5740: -0.09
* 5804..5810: 0.17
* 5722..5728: 0.03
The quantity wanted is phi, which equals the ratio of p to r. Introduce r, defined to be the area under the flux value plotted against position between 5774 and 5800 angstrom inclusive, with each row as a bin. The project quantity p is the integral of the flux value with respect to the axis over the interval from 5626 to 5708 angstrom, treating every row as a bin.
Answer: 3.1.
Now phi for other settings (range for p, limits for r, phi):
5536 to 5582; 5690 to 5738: 0.9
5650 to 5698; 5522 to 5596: 0.7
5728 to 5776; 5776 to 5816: 1.2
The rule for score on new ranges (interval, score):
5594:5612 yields 5607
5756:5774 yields 5766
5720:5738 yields 5721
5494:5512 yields 5499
